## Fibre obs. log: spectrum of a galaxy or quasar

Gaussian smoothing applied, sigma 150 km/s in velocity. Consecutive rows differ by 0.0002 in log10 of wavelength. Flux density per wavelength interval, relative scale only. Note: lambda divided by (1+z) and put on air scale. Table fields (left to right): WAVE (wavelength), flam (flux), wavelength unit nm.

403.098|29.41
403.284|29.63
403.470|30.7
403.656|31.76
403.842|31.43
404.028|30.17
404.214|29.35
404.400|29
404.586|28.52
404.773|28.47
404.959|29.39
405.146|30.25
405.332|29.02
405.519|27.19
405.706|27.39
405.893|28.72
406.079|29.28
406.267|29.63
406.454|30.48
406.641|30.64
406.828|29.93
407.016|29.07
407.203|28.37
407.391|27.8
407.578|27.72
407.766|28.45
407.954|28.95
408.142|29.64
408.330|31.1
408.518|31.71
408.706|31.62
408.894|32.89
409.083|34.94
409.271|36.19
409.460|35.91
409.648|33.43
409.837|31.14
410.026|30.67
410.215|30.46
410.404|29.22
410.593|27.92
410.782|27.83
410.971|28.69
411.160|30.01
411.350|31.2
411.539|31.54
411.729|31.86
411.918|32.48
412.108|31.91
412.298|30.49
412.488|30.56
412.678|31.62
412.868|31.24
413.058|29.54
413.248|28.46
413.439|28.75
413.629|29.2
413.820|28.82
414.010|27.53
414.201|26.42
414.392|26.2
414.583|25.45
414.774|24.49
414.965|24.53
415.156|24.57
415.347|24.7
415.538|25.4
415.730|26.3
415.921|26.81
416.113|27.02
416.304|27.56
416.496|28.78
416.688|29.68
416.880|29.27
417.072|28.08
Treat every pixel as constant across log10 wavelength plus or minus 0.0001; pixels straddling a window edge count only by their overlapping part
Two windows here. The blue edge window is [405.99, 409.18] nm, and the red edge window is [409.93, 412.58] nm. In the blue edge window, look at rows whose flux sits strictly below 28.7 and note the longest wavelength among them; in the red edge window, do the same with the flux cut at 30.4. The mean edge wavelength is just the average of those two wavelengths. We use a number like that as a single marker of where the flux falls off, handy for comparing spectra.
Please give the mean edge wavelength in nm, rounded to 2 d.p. 409.46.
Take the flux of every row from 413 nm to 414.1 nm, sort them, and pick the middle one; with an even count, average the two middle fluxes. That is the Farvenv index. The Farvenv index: 28.8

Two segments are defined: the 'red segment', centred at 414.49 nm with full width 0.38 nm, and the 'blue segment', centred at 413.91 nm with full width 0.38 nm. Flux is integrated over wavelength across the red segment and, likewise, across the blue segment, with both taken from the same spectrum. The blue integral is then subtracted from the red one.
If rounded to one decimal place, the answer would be -0.9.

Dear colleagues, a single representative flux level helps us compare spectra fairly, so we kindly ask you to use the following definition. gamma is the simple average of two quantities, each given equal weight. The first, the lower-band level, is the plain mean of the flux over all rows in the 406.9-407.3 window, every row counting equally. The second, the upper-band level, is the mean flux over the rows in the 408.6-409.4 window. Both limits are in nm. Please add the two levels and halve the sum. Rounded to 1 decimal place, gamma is 31.3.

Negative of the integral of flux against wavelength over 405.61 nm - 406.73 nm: -32.9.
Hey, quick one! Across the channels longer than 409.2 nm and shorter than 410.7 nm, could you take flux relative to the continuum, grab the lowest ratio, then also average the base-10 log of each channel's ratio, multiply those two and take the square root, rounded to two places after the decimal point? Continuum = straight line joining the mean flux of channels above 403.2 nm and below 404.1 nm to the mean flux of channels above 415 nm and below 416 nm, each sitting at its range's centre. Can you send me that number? 0.23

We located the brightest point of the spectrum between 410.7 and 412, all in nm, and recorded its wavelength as 411.918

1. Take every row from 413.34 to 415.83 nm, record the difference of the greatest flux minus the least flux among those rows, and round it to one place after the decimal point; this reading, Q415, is 4.7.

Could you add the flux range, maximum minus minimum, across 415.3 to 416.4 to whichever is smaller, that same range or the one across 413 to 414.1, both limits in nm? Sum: 4.9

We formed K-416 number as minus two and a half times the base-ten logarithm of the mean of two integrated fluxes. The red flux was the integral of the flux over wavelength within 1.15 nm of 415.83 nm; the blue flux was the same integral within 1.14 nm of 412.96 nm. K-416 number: -4.53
